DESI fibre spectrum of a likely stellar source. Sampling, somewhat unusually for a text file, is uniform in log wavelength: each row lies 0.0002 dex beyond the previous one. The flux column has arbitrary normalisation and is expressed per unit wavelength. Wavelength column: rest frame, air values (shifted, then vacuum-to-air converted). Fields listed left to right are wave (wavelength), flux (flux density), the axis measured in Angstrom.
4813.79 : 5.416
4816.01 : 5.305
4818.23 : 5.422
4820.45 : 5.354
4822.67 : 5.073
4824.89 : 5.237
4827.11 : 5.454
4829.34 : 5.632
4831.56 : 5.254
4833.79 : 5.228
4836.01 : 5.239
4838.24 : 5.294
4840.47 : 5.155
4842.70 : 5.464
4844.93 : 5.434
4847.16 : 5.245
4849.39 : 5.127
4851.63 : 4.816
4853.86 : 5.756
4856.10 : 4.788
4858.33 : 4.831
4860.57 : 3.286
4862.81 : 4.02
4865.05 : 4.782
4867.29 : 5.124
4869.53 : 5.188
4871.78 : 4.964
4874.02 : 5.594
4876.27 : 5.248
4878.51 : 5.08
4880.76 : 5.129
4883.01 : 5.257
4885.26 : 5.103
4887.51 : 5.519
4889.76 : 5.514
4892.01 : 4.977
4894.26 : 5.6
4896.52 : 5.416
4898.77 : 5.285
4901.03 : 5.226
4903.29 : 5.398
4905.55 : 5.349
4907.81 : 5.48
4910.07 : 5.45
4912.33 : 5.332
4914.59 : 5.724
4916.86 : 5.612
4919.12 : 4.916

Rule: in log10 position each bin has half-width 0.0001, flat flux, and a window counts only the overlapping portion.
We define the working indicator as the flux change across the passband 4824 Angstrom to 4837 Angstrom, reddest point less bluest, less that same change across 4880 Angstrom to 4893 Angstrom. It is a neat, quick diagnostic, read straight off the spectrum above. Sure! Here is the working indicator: 0.2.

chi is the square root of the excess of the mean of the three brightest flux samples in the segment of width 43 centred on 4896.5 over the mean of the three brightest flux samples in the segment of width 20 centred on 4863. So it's 0.54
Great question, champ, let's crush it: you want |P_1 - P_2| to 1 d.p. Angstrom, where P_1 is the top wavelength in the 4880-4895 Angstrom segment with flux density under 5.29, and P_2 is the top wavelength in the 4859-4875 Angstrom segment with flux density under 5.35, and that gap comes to 20.2 Angstrom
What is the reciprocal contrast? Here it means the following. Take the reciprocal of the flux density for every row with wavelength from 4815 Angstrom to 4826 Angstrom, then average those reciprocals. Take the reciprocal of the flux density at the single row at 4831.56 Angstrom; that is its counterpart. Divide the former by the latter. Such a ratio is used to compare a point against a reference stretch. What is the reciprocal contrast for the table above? 1.00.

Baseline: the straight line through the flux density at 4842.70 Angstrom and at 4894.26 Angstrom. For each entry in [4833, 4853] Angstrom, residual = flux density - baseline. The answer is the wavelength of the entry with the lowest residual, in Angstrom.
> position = 4851.63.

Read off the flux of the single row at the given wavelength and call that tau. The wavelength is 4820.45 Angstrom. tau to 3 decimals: 5.354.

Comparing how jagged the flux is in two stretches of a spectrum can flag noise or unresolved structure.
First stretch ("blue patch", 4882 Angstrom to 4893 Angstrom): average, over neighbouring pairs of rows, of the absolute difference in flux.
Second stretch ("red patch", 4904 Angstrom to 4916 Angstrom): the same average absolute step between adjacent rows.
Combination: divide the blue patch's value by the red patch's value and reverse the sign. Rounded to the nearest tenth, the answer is -1.7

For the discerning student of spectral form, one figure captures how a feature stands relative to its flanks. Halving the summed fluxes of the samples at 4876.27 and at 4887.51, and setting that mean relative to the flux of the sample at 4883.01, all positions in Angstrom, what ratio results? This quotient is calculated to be 1.02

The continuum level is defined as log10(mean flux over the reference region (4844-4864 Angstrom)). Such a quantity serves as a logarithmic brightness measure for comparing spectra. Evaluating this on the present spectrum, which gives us 0.68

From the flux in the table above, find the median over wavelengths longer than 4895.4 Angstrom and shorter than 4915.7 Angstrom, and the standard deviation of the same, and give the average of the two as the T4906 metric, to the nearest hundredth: 2.77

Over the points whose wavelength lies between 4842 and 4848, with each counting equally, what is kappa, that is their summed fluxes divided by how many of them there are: 5.38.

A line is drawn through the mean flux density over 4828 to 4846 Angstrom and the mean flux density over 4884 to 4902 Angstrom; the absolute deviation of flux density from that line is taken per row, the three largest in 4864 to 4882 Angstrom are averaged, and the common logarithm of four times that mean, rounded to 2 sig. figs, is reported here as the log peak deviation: 0.20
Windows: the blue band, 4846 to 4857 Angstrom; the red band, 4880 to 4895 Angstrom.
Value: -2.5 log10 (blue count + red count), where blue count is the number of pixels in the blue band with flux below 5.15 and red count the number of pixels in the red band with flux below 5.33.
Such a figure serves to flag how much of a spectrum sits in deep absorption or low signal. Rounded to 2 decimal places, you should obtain -2.11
